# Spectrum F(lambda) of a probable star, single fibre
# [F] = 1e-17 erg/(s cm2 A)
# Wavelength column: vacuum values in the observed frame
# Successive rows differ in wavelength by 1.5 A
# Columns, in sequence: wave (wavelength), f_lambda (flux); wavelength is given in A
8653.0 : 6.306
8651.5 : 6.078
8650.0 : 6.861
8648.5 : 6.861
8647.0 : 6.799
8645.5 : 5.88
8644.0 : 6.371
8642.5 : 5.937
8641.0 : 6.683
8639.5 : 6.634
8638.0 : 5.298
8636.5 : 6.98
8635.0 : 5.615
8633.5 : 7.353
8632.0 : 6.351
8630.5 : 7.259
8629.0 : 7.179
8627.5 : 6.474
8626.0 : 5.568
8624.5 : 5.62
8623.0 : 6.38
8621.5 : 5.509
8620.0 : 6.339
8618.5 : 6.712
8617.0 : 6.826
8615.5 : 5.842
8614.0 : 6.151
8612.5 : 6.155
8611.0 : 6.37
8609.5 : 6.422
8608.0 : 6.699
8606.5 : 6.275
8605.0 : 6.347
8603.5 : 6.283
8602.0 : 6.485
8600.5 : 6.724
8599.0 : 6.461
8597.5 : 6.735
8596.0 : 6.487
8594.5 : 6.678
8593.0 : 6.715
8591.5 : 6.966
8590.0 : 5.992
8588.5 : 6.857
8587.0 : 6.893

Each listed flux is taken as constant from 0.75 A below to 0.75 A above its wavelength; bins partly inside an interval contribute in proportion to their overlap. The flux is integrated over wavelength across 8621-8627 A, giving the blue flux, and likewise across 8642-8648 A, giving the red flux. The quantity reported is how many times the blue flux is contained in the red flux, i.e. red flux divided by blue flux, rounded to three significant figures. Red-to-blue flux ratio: 1.08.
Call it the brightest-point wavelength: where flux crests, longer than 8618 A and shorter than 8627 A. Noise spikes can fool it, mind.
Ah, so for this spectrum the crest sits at 8618.5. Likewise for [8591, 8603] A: 8591.5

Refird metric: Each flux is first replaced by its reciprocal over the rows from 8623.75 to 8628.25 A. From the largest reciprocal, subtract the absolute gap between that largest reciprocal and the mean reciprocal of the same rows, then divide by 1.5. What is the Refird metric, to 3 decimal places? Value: 0.114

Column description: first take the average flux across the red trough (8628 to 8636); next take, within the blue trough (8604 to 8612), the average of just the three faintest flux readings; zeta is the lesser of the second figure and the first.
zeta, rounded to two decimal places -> 6.33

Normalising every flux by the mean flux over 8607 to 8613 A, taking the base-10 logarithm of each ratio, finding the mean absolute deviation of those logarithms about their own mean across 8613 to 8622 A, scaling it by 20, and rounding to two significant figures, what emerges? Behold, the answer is 0.55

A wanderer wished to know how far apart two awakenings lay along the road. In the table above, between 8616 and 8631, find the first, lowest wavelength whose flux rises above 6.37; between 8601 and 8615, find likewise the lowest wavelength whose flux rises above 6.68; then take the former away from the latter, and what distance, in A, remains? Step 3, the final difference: -9.0 A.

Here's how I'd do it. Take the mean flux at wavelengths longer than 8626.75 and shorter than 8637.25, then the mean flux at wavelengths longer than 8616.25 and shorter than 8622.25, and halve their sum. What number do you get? 6.55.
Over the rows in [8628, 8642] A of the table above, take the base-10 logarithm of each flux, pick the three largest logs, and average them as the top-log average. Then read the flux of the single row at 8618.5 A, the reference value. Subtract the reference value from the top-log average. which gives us -5.85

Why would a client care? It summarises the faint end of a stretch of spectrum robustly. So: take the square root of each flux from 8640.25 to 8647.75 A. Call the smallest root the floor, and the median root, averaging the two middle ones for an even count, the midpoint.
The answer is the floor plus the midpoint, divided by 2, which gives 2.47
